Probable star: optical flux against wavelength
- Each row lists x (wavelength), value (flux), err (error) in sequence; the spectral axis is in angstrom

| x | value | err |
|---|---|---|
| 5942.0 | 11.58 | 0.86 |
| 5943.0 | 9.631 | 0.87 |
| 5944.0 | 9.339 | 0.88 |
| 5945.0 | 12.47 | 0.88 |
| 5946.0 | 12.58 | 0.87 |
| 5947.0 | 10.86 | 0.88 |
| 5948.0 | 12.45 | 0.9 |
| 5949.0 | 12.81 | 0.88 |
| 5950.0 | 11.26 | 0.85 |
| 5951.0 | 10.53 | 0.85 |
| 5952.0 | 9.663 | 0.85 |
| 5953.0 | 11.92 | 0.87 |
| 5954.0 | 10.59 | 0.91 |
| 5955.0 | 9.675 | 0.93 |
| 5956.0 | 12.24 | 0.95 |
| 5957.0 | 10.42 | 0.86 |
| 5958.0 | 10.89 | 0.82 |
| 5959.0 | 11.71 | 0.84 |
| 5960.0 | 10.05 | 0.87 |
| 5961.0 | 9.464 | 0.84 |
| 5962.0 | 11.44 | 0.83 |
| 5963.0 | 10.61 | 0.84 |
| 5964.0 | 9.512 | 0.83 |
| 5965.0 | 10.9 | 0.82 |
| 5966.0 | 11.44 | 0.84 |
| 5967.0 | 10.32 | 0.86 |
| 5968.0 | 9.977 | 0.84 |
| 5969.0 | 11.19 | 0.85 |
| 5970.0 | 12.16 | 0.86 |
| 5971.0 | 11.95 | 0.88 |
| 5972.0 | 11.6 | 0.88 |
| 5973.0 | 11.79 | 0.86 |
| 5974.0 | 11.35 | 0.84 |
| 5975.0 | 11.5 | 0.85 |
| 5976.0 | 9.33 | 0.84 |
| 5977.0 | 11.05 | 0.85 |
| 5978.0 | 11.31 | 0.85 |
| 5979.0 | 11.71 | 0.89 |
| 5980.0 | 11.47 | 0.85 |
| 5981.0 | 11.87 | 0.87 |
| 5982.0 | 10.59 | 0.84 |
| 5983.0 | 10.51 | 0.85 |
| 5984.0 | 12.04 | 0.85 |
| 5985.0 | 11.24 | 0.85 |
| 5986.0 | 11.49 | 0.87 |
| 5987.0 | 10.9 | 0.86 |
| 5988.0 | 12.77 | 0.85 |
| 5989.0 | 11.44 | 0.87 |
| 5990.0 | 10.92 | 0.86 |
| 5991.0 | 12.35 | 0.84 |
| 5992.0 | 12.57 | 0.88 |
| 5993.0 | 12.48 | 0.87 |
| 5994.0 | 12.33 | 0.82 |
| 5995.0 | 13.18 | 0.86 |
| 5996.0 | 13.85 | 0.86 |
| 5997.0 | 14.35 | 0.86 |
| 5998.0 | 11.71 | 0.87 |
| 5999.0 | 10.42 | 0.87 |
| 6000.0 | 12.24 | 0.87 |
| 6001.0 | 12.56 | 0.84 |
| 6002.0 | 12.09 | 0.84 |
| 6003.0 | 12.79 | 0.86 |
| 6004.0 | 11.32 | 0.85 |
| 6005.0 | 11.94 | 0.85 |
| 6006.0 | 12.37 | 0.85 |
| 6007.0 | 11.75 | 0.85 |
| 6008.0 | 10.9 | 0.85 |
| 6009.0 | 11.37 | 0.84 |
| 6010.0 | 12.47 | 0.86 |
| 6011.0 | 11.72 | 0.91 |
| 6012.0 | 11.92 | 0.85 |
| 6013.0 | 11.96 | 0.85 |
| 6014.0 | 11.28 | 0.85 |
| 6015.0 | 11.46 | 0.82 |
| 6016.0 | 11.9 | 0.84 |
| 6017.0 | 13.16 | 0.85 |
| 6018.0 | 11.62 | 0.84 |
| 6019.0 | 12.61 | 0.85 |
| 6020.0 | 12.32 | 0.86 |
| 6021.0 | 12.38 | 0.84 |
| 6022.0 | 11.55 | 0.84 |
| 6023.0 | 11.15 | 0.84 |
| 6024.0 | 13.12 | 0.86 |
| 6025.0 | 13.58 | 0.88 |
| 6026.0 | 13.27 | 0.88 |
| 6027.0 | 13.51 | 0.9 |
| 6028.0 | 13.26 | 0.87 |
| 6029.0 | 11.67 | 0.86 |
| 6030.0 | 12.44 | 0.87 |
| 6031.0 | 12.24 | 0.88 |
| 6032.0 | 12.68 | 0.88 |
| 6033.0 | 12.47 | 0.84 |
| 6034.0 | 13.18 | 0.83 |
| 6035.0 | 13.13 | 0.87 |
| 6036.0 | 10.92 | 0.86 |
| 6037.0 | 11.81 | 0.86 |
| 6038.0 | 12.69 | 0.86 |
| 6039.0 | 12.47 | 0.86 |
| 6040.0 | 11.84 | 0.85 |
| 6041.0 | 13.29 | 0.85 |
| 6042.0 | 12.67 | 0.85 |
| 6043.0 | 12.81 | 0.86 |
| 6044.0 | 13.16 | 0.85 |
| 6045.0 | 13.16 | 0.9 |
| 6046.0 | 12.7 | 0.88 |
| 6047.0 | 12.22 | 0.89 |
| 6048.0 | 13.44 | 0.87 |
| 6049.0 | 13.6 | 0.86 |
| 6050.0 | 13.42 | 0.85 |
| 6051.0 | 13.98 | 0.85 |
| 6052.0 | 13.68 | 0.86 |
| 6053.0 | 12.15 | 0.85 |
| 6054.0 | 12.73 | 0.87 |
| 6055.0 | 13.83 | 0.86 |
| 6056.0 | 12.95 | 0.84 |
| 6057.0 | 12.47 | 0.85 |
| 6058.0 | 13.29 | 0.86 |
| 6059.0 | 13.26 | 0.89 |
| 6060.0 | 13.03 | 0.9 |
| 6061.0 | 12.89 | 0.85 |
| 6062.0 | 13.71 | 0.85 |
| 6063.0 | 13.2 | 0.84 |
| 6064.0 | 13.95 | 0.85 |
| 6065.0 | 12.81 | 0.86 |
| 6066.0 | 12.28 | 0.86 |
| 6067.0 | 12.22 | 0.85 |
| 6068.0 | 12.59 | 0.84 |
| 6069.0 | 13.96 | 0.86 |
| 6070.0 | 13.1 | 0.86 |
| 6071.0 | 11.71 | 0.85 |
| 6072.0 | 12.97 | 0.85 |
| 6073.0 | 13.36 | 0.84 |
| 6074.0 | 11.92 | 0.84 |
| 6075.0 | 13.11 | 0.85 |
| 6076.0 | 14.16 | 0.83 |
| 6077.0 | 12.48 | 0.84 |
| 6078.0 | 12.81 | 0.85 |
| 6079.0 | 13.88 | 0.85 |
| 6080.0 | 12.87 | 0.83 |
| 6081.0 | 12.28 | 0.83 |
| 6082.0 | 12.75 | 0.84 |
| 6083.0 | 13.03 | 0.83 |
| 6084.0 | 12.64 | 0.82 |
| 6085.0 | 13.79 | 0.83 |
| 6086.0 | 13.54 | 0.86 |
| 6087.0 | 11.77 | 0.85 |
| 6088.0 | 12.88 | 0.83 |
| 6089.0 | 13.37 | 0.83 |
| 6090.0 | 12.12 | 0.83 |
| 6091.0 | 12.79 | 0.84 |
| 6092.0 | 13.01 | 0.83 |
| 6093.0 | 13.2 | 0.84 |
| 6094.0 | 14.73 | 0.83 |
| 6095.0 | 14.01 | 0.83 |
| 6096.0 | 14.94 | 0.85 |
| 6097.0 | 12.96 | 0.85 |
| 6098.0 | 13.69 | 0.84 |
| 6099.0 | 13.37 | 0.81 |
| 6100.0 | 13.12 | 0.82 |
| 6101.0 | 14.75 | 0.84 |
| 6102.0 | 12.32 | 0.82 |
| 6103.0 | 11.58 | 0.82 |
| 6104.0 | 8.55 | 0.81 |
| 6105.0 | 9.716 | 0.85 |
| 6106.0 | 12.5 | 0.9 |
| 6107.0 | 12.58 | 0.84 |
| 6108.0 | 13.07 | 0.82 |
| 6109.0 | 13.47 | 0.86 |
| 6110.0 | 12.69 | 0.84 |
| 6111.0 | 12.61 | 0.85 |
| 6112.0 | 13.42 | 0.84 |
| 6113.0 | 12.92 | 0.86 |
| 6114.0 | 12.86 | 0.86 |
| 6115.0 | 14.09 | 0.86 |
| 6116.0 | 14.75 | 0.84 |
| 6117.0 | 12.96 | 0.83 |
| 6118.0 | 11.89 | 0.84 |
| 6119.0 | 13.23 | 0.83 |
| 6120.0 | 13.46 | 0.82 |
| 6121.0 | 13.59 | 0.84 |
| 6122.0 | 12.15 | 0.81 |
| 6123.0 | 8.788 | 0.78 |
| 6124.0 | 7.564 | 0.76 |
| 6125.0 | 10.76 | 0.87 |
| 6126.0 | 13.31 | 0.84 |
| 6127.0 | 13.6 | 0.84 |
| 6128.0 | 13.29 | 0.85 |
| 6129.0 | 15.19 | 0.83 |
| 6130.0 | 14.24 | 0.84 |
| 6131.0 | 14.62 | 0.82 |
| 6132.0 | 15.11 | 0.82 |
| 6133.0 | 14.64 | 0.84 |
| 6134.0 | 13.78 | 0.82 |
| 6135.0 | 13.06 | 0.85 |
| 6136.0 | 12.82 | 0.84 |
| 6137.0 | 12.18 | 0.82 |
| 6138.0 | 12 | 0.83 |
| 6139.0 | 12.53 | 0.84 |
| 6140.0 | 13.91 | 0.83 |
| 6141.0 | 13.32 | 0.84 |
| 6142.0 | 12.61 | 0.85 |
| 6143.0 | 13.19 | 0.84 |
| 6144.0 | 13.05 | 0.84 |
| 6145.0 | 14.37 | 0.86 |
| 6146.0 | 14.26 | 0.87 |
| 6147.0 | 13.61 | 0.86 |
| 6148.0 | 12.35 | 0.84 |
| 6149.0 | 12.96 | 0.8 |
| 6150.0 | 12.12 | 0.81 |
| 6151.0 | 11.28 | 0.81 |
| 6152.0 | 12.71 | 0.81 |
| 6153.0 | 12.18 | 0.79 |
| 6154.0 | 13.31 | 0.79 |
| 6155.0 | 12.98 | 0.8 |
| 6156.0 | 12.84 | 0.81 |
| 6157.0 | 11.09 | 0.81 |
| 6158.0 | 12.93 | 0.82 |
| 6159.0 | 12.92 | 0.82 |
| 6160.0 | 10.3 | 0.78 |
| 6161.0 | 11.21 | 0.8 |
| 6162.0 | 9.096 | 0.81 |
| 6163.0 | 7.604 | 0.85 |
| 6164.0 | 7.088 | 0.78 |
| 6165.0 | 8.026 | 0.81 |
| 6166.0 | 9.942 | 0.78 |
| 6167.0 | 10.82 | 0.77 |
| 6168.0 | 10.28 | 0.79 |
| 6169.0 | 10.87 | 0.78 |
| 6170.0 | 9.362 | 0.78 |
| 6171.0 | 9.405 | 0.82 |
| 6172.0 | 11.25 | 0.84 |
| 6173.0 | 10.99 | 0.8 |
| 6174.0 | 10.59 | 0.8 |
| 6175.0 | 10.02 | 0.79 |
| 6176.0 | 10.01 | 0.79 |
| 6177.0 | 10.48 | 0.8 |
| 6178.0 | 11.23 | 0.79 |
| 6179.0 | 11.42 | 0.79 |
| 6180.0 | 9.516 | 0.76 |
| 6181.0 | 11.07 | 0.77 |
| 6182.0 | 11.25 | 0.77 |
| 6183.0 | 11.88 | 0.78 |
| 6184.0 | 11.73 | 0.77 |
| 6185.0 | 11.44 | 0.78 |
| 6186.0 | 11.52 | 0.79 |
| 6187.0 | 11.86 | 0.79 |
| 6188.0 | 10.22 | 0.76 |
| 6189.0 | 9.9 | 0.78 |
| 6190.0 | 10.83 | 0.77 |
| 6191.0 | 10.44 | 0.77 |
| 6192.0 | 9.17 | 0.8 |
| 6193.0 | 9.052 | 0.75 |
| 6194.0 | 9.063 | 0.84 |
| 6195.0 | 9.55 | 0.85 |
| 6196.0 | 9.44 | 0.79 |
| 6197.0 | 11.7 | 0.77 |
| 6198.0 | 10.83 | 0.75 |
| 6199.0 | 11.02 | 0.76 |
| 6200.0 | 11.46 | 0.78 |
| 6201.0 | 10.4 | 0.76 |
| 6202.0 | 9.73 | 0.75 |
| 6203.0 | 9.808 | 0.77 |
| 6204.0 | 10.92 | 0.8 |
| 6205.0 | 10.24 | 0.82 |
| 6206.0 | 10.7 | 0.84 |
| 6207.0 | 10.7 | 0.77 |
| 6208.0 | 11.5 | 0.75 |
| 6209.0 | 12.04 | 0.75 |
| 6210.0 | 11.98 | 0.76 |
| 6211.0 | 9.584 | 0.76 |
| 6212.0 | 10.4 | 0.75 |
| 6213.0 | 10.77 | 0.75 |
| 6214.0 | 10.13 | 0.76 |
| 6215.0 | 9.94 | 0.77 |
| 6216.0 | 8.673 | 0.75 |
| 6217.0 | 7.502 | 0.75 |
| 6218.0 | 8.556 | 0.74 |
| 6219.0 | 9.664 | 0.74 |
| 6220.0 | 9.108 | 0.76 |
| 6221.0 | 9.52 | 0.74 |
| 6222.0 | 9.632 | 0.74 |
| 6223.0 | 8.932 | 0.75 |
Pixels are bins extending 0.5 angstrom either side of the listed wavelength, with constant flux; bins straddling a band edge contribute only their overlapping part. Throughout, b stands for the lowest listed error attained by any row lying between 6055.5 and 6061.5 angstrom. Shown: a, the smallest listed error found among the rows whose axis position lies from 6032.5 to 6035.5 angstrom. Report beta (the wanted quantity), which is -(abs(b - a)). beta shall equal -0.01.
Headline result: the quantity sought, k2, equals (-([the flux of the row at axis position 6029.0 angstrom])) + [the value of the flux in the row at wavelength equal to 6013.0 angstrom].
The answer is 0.3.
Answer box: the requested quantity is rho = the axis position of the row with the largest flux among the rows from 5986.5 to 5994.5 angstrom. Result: 5988.0 angstrom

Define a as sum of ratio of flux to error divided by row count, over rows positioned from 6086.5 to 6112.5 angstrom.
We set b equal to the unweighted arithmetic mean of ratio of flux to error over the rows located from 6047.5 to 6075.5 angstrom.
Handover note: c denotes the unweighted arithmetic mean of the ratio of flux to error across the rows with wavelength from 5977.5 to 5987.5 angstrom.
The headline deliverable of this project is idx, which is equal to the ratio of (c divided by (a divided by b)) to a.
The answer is 0.86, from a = 15.3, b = 15.3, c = 13.2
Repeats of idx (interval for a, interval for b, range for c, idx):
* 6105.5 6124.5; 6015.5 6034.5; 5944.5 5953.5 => 0.87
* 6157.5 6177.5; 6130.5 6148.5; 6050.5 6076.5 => 1.51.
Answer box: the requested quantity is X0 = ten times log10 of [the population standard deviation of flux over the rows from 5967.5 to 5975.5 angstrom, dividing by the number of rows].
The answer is -2.0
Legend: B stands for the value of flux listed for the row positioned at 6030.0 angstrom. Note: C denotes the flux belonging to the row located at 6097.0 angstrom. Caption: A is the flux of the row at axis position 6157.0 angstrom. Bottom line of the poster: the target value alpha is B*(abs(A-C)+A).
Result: 161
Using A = 11.09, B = 12.44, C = 12.96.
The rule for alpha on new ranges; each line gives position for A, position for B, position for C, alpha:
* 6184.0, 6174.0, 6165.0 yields 163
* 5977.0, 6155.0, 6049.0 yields 177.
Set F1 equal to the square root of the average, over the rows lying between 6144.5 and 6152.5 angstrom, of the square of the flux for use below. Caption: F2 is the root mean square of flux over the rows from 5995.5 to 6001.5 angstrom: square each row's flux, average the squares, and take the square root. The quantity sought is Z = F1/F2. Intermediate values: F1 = 13.0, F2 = 12.6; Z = 1.03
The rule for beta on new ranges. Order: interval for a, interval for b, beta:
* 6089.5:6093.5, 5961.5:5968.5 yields -0.01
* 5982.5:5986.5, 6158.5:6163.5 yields -0.07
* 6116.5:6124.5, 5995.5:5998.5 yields -0.10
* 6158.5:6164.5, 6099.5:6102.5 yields -0.04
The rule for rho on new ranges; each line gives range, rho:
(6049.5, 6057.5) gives 6051.0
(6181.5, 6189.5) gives 6183.0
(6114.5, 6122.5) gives 6116.0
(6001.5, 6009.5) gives 6003.0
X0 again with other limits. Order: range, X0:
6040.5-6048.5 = -4.2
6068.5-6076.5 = -0.9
